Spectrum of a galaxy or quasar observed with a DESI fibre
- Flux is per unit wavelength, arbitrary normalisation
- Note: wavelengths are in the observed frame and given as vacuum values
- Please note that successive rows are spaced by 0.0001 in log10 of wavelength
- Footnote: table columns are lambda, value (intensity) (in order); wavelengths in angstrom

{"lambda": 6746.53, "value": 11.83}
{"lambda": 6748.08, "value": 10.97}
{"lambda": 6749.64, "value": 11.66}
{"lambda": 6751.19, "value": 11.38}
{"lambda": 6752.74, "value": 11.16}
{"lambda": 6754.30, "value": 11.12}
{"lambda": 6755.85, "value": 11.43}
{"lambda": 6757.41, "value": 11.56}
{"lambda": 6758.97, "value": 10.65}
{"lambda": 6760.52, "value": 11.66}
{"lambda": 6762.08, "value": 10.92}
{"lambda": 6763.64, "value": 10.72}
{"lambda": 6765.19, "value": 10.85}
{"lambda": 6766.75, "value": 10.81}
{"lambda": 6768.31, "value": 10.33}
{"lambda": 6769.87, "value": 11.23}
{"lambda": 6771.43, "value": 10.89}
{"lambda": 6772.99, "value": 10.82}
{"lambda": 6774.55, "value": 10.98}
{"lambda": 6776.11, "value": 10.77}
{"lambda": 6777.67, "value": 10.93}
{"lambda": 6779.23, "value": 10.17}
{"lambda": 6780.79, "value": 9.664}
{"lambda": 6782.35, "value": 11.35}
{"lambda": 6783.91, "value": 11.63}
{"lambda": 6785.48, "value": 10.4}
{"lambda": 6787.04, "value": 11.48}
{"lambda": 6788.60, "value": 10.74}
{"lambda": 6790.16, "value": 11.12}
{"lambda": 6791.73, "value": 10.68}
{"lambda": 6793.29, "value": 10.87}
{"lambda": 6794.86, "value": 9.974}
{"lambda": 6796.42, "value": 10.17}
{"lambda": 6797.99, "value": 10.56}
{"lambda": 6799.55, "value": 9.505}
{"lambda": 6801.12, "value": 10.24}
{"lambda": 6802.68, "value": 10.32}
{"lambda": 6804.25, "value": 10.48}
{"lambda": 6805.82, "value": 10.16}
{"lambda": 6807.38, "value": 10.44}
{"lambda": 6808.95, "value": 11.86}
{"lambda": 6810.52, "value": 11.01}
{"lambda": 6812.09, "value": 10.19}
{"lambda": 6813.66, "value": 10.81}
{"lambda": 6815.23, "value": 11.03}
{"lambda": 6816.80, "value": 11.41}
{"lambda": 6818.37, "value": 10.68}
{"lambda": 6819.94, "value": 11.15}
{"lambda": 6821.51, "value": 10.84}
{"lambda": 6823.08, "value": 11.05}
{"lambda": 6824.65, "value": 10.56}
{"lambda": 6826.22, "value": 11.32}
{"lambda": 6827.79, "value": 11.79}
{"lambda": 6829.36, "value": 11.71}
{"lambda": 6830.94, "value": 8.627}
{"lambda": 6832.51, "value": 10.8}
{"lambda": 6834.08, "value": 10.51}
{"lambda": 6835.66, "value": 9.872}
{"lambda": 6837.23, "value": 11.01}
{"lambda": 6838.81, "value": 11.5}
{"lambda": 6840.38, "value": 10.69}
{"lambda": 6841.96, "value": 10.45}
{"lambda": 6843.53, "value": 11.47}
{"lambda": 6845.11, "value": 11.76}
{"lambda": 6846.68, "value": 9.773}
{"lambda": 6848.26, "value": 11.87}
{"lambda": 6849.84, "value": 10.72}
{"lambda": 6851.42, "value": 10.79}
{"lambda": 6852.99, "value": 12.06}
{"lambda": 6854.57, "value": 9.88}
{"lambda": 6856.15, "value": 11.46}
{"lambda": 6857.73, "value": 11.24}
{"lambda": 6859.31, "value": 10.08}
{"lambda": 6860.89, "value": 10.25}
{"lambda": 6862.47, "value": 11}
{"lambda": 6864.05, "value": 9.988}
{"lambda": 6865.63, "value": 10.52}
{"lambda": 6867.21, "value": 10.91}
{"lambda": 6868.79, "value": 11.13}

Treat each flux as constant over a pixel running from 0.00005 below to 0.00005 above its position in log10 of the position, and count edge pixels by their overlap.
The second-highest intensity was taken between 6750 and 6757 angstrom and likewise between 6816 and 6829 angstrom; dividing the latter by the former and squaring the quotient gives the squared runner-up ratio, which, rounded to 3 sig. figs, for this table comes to 1.01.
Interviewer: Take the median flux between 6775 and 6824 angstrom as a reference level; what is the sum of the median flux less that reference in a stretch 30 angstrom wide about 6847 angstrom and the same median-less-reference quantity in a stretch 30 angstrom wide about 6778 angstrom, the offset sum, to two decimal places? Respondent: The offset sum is 0.13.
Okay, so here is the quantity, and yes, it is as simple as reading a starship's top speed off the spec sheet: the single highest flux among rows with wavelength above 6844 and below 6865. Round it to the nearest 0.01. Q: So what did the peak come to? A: 12.06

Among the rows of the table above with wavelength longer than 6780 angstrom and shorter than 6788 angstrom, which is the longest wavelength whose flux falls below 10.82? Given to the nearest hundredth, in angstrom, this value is 6785.48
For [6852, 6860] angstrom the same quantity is 6859.31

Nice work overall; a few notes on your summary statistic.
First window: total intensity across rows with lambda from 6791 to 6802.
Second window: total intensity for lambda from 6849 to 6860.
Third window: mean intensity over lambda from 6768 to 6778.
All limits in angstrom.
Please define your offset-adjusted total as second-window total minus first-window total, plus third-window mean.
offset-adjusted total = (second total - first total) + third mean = 15.1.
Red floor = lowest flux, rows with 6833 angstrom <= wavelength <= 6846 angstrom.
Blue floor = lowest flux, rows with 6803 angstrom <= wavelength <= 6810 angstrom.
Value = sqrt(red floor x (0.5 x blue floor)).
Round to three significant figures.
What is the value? 7.08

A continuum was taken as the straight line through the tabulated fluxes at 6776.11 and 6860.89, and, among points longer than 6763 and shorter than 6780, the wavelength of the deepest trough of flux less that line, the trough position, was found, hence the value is 6779.23 angstrom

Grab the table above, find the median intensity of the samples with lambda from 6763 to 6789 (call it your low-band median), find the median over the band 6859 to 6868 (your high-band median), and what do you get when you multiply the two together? 112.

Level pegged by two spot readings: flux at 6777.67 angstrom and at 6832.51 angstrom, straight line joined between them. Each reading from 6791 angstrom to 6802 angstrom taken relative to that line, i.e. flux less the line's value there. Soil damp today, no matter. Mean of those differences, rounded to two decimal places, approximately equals -0.60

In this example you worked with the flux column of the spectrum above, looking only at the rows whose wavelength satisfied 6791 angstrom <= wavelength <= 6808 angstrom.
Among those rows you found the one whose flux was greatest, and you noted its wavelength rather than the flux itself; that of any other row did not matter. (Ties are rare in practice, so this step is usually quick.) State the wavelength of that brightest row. 6793.29 angstrom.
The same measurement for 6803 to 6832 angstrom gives 6808.95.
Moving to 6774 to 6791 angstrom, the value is 6783.91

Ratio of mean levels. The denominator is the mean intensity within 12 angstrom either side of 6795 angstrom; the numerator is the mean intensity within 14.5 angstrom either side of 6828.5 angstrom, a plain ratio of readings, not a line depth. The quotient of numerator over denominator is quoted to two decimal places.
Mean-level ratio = 1.03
